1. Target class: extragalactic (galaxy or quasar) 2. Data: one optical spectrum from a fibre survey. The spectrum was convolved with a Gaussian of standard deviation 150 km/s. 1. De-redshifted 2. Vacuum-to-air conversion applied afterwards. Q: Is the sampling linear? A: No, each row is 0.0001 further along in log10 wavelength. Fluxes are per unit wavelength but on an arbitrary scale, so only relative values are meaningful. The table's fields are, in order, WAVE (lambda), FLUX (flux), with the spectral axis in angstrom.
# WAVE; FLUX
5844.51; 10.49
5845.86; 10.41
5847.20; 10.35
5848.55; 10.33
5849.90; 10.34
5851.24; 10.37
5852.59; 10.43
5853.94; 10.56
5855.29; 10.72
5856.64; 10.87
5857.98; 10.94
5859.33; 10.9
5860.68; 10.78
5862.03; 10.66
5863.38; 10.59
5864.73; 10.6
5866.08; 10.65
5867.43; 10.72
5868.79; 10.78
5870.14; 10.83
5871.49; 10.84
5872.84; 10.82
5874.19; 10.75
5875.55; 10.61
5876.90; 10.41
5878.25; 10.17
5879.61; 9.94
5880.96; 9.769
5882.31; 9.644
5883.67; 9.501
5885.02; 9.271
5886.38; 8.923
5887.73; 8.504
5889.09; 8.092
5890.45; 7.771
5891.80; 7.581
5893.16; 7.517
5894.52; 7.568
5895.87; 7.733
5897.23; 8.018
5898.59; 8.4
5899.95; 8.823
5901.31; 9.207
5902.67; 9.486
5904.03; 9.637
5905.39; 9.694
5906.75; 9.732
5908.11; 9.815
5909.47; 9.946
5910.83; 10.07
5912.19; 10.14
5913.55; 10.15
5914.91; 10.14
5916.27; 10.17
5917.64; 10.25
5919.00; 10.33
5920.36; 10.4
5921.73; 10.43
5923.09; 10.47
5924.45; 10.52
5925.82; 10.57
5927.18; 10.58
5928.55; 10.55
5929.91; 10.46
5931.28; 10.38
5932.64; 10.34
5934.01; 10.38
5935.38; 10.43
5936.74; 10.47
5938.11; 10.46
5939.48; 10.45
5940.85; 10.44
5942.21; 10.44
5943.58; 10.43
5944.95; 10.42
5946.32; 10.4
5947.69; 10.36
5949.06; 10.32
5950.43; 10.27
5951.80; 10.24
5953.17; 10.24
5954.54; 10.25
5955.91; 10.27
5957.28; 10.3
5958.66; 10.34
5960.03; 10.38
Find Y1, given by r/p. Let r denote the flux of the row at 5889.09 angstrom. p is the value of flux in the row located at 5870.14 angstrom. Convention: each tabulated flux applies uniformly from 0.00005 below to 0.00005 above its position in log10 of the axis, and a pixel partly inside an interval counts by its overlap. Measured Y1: 0.75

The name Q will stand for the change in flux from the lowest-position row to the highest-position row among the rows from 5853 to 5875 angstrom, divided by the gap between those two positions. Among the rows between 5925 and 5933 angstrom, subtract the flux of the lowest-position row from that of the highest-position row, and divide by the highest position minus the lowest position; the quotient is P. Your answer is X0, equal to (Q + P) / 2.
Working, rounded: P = -0.034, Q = 0.009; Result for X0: -0.01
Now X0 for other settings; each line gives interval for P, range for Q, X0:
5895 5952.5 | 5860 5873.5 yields 0.02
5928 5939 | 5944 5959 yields -0.01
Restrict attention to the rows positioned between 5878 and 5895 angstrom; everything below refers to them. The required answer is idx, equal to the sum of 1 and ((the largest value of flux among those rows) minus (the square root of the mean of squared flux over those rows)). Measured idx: 2.3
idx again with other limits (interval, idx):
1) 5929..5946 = 1.0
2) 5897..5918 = 1.6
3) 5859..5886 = 1.5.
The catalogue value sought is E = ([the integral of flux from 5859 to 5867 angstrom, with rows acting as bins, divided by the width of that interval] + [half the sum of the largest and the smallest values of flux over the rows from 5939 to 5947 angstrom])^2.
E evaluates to 446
